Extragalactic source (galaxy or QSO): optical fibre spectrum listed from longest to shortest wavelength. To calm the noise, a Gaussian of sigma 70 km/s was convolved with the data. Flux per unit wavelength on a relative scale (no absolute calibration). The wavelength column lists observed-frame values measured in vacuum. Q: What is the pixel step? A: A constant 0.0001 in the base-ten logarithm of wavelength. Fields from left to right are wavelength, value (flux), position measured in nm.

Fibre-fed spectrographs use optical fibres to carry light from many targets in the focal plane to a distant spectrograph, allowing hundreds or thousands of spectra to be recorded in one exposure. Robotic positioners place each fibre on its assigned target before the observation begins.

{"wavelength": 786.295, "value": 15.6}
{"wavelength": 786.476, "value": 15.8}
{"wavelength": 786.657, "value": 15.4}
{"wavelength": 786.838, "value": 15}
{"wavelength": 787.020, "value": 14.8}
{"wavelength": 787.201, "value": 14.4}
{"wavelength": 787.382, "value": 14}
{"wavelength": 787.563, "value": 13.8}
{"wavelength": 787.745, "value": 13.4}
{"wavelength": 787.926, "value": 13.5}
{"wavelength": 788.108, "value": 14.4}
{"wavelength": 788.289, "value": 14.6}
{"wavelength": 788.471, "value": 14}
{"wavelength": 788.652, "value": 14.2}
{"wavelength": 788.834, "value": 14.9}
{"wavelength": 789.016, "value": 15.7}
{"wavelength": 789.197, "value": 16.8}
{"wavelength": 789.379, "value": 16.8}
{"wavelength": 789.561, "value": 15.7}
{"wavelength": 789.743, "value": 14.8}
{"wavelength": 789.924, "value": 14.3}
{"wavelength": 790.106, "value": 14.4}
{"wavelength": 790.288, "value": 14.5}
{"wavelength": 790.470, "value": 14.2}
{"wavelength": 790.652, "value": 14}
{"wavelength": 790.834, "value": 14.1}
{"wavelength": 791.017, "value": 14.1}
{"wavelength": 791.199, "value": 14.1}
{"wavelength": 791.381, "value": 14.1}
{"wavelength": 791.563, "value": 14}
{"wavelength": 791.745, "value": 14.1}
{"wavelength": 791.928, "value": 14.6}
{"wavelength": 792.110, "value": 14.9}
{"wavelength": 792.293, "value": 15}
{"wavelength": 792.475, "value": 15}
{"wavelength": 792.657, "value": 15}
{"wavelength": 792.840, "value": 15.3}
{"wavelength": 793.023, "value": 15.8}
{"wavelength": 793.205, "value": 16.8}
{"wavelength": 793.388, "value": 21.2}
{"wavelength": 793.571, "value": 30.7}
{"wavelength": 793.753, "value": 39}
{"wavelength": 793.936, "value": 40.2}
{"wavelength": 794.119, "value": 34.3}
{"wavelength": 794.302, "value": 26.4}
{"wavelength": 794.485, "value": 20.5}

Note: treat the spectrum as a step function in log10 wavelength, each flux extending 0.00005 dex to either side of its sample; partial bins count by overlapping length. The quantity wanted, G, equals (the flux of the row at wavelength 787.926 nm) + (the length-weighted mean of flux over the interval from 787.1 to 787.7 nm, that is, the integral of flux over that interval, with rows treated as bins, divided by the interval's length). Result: 27.5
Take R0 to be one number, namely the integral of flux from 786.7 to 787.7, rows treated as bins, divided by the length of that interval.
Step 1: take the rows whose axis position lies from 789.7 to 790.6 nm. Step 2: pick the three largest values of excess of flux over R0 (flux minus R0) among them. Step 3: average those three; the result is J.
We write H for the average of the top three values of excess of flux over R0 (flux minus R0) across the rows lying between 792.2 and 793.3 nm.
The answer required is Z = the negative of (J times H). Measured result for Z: -0.3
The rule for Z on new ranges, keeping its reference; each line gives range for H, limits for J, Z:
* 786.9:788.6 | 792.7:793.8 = -3.3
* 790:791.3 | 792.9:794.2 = 0.7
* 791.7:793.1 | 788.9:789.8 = -2.0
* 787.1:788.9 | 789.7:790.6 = 0.0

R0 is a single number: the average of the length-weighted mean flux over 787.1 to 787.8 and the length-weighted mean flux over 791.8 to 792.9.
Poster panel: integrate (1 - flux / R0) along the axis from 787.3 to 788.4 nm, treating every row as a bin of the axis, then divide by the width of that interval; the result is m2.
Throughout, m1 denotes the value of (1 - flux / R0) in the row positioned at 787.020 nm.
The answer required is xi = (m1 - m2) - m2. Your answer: -0.09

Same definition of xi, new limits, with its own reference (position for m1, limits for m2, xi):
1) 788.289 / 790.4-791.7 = -0.06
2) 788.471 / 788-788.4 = 0.03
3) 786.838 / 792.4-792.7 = 0.04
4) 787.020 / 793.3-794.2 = 2.56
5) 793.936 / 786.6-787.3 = -1.73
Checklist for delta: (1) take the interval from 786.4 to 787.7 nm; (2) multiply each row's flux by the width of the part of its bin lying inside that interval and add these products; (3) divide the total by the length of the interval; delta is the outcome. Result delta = 14.7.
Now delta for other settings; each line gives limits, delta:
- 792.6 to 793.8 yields 21.5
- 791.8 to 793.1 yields 15.0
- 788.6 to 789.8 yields 15.6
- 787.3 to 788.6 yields 14.0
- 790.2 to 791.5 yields 14.2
